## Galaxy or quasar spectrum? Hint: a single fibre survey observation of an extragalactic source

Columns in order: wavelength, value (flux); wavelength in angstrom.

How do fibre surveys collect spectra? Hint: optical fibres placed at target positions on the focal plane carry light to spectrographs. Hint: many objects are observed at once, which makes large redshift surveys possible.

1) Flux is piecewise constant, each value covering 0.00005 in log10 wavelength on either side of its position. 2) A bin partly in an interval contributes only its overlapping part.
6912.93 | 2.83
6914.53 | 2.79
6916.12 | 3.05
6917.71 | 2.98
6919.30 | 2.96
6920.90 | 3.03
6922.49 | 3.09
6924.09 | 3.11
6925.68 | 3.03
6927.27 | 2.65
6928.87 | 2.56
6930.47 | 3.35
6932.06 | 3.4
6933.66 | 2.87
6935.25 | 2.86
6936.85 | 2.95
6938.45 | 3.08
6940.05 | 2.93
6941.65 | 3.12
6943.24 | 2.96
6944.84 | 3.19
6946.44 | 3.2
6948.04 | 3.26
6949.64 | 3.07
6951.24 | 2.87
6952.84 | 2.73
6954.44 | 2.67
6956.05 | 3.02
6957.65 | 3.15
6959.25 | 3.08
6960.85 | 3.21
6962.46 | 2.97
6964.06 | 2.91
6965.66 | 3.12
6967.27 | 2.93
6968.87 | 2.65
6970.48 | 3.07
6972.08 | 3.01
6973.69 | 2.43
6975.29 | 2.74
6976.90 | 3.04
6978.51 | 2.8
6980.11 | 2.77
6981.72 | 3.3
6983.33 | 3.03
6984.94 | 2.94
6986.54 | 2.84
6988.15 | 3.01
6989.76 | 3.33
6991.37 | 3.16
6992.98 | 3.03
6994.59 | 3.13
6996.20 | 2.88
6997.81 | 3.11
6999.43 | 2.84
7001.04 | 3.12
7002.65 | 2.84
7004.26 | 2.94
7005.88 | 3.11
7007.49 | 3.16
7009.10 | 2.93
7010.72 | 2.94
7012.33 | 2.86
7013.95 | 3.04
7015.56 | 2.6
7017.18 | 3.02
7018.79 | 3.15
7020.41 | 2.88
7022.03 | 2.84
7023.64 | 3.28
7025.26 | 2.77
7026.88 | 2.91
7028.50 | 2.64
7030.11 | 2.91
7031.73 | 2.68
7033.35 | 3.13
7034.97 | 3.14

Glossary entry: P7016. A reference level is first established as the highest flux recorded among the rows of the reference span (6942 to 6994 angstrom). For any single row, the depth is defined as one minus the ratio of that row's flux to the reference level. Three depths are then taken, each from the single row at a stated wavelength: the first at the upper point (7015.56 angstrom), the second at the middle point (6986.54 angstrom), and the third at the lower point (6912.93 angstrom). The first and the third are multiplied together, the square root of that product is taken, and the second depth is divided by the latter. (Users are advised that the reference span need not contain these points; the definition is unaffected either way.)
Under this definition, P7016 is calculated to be 0.81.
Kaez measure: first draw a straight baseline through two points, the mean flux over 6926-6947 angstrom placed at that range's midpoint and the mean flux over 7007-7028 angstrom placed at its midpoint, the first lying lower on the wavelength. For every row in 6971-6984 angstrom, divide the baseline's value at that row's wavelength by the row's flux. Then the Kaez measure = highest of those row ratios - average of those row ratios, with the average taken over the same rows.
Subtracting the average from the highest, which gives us 0.19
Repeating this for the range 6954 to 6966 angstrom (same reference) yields 0.13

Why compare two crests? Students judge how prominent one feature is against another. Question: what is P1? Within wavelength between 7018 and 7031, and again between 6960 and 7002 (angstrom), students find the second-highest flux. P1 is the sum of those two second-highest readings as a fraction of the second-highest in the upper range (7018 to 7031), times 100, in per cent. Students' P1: 205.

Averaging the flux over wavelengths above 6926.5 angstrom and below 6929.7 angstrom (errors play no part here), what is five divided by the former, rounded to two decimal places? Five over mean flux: 1.92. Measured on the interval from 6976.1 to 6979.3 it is 1.71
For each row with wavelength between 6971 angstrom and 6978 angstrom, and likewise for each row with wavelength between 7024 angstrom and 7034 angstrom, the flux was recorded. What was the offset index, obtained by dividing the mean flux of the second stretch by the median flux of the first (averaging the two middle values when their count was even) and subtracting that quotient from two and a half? 1.51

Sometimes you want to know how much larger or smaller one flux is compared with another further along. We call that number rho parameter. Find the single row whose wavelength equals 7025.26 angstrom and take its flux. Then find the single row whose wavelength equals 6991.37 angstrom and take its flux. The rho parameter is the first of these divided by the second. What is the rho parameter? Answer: 0.877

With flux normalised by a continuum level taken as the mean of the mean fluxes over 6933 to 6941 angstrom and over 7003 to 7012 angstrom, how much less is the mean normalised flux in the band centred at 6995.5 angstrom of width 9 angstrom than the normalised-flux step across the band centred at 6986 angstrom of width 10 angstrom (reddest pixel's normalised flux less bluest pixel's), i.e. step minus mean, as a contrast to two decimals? -1.01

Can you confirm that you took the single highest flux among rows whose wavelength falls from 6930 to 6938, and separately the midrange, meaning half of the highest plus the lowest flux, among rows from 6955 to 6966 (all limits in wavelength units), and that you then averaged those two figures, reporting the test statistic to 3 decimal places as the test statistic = 3.230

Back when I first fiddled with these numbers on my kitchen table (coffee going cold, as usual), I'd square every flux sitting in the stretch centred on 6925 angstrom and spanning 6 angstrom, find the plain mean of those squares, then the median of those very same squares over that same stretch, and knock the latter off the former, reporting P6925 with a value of -0.5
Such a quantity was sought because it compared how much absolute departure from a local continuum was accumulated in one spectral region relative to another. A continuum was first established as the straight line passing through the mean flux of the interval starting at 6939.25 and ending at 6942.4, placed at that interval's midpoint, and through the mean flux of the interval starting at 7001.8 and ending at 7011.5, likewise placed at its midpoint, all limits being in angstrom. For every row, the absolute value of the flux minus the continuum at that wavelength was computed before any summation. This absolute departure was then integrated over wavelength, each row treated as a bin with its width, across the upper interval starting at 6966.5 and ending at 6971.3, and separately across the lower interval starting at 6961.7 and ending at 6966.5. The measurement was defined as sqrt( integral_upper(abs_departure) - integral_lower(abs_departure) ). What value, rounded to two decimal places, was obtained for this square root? 0.63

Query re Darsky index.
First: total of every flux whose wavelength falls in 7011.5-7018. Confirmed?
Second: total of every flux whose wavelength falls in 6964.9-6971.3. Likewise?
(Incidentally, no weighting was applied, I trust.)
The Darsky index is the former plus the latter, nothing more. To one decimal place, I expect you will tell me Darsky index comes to 23.3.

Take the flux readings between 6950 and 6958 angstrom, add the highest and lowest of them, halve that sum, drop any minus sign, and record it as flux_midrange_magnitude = 2.91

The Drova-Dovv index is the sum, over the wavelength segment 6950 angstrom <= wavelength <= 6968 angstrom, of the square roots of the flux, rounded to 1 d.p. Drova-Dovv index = 18.9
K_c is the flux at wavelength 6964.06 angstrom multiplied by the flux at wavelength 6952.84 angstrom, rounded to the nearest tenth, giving 7.9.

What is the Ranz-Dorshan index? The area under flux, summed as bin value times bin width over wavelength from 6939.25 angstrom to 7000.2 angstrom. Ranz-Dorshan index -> 182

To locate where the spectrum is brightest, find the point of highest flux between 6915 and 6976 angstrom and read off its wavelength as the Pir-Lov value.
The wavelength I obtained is 6932.06 angstrom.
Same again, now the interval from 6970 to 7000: 6989.76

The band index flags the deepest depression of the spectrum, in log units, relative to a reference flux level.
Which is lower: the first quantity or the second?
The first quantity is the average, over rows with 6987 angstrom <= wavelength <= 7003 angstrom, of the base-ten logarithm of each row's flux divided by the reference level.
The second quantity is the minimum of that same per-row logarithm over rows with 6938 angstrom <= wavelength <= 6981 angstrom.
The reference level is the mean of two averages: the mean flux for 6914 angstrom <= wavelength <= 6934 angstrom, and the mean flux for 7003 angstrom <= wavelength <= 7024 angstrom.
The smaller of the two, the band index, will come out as -0.089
